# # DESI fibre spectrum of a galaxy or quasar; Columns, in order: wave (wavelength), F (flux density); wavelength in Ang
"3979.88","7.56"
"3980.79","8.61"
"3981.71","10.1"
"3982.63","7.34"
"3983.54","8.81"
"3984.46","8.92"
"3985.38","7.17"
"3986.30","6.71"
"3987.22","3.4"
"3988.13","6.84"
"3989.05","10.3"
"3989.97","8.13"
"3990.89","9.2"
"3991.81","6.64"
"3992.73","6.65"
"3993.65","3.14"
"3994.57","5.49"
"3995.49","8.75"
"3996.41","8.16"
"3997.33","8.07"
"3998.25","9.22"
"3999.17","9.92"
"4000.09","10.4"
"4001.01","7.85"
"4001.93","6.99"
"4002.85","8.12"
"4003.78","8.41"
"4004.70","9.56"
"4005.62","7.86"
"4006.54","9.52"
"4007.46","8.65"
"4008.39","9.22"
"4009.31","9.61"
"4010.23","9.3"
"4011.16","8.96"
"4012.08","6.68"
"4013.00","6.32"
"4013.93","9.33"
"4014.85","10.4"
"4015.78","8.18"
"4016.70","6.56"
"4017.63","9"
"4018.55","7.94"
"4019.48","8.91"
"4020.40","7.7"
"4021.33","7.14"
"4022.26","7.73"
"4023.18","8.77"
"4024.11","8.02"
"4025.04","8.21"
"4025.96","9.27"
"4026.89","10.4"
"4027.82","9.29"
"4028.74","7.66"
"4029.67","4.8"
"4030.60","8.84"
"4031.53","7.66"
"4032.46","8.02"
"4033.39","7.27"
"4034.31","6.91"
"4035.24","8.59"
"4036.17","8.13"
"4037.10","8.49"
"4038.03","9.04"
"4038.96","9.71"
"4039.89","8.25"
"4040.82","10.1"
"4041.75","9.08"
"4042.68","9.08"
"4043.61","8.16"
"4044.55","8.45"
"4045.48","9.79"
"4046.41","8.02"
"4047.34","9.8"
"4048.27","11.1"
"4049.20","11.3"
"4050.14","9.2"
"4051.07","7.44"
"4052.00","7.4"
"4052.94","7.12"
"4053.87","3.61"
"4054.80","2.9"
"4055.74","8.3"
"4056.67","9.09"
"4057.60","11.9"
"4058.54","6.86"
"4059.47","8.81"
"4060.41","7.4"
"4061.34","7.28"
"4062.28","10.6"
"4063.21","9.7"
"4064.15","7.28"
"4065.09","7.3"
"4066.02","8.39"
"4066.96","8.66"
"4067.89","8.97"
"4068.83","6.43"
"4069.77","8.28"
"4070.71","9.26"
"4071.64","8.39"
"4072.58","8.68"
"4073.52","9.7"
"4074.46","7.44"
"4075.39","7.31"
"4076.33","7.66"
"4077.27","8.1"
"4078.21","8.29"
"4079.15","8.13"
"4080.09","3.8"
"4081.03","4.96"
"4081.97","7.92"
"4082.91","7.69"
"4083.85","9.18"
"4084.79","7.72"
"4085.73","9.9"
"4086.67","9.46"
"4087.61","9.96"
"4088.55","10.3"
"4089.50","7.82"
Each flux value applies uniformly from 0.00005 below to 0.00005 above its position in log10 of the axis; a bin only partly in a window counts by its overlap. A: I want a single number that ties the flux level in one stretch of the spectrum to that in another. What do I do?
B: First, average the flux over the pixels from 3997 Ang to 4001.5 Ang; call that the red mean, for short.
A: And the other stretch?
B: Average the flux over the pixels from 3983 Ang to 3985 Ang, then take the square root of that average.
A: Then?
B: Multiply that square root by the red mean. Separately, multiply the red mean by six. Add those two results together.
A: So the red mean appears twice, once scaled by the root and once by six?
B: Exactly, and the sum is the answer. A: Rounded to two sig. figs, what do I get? 82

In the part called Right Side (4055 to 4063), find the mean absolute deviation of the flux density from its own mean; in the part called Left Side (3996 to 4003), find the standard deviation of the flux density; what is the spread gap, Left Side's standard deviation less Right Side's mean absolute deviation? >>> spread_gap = -0.2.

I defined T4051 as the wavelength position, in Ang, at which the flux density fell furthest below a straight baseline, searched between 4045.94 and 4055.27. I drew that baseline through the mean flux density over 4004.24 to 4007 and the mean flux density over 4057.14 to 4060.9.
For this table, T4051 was 4054.80 Ang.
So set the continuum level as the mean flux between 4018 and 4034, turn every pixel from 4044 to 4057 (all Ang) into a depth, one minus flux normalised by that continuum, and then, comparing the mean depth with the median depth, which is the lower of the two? -0.03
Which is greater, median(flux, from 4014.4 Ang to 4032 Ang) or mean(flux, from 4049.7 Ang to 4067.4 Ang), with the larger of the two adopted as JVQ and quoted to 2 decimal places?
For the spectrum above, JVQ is 8.18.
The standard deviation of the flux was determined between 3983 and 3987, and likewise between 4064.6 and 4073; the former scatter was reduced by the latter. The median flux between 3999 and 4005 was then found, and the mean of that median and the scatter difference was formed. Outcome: 4.3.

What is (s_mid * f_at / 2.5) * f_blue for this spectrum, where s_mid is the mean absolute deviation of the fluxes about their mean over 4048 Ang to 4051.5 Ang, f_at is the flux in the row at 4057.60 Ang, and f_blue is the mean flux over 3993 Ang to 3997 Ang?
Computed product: 44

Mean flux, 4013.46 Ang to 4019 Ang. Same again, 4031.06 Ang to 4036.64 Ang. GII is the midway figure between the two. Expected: 8.2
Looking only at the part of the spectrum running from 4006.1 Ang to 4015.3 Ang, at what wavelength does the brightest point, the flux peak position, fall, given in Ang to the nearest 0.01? 4014.85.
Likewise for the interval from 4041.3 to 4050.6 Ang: 4049.20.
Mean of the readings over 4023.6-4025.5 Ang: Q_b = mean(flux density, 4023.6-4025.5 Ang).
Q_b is 8.12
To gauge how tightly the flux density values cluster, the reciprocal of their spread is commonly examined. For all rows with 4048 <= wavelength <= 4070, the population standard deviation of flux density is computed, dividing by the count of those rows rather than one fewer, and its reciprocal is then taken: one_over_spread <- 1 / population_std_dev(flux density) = 0.5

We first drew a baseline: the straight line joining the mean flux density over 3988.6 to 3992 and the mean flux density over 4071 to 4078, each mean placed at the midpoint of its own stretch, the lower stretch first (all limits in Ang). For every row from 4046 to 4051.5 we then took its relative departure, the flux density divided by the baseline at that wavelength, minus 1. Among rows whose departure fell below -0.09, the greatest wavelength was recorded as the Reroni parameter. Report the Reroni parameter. 4051.07 Ang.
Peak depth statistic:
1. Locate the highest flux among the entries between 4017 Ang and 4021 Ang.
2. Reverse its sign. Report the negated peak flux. -9.0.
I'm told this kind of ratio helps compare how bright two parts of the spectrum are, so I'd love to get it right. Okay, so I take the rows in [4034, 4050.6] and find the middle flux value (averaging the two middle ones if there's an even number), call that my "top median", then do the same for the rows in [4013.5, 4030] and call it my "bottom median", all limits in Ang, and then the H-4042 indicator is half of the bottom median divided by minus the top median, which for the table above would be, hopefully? -0.452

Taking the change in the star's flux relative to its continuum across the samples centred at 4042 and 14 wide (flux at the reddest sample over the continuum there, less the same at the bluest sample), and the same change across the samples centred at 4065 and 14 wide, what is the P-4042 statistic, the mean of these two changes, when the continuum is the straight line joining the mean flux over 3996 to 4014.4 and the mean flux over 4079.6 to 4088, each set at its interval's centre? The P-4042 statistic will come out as 0.3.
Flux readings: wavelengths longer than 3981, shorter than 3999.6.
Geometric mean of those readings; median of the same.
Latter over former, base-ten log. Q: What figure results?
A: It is 0.043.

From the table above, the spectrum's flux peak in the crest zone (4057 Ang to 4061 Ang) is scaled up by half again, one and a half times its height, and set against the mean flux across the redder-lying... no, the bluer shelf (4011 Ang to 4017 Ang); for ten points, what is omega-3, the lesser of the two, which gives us 8.06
